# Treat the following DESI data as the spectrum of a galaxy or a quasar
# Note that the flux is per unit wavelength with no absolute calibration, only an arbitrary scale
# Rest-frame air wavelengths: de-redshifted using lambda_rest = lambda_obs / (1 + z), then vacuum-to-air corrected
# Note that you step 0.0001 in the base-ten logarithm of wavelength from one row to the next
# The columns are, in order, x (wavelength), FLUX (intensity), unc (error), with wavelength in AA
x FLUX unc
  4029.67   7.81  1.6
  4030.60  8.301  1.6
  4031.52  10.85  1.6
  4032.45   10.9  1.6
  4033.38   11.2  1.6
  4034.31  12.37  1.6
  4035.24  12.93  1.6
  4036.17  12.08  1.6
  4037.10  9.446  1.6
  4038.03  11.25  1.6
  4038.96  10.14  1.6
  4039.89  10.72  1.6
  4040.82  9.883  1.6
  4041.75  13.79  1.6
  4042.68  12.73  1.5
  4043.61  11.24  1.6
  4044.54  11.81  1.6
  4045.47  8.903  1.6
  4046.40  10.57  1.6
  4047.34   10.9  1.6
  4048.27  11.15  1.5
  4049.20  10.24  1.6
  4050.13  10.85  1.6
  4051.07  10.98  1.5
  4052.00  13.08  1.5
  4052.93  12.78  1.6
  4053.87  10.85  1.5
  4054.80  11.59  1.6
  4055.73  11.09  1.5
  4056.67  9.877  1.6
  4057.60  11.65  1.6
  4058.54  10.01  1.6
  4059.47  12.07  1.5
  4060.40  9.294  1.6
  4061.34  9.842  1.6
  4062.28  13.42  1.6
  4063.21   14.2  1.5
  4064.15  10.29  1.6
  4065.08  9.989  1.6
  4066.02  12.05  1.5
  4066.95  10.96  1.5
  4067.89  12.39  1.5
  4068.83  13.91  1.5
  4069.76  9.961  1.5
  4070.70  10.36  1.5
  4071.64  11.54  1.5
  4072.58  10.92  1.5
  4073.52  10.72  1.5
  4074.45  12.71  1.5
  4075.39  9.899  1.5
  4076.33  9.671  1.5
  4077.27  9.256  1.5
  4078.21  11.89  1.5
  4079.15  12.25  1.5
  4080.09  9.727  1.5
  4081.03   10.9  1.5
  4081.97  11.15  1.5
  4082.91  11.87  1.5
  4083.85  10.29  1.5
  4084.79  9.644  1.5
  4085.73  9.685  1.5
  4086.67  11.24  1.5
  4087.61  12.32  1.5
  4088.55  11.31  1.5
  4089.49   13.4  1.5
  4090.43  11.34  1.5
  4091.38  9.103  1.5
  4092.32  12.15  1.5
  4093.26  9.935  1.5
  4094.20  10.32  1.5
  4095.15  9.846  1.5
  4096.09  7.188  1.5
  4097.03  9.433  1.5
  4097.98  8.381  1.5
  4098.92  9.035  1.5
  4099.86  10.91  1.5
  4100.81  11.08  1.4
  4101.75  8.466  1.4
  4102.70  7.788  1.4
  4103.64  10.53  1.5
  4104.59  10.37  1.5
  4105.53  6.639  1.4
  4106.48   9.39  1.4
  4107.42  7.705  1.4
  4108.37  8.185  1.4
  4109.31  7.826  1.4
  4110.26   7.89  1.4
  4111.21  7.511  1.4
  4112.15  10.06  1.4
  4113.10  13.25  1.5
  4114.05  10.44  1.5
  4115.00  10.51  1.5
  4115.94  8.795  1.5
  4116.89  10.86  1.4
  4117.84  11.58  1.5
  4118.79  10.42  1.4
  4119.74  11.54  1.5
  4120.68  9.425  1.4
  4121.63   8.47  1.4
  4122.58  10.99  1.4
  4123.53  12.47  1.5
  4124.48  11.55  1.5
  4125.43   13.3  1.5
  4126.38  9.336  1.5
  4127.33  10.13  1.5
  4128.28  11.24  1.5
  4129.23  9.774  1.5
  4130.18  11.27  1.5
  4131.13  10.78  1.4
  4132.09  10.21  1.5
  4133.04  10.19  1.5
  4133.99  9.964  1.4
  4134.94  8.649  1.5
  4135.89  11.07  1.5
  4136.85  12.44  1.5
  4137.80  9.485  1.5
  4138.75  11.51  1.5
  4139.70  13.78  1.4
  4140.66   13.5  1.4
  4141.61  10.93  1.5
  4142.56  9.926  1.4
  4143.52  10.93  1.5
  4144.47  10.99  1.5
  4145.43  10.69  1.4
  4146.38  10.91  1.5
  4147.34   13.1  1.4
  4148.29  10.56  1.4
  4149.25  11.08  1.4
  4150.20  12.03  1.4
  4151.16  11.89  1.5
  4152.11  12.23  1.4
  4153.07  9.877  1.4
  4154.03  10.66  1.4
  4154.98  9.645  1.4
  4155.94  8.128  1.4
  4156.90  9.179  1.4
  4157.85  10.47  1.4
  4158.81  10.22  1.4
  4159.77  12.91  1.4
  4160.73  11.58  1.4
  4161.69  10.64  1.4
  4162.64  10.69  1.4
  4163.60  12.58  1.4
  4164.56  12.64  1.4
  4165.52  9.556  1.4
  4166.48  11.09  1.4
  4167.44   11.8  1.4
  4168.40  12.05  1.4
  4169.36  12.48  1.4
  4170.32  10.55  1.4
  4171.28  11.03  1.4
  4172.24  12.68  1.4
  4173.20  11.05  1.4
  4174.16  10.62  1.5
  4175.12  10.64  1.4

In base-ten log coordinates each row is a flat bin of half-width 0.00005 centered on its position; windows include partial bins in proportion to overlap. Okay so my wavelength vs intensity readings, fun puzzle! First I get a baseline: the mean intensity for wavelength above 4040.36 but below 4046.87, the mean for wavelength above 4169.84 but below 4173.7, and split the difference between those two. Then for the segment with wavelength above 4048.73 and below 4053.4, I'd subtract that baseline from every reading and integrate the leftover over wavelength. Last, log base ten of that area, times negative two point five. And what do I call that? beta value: -0.3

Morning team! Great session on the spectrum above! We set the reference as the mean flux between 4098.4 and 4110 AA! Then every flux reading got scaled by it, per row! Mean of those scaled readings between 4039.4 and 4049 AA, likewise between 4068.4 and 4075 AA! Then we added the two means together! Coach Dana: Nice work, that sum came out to 2.51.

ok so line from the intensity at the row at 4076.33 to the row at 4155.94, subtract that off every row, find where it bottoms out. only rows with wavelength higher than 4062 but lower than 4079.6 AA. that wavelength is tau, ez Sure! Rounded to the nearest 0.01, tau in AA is 4077.27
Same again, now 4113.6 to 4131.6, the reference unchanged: 4121.63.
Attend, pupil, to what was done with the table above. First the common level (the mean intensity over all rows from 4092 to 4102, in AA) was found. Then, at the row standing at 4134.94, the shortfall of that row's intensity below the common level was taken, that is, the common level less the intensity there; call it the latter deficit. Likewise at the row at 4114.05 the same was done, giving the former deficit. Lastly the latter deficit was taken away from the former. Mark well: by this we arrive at -1.8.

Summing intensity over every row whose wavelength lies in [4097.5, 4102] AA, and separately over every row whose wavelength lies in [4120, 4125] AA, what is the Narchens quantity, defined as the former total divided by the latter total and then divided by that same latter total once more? 0.017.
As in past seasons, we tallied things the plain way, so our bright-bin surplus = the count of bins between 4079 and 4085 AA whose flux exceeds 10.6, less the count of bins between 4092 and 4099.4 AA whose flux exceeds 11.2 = 3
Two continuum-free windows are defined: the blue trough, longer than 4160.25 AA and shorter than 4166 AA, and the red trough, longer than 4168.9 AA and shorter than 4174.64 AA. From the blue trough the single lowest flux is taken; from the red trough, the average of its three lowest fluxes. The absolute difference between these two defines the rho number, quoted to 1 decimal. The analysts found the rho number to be 1.2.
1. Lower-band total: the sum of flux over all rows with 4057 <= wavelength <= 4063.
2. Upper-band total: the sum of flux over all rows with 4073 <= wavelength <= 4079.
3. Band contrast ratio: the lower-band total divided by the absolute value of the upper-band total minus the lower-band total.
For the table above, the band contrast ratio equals 31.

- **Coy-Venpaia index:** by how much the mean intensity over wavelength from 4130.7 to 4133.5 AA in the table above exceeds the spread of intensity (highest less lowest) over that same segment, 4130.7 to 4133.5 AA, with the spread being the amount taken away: 9.8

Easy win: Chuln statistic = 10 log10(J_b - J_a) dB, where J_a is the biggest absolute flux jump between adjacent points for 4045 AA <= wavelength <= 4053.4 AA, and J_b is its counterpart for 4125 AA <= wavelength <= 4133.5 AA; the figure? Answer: 2.7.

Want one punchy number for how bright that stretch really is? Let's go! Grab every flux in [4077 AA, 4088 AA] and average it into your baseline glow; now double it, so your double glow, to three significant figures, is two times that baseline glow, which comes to 21.7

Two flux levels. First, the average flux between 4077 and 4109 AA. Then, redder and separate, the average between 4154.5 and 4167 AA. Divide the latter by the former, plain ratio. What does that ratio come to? 1.06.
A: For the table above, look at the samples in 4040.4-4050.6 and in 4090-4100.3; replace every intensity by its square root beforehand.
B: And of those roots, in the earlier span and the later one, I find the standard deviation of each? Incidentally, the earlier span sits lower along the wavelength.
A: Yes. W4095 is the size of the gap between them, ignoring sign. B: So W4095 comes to 0.03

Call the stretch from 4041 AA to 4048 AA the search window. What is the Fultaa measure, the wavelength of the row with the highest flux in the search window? 4041.75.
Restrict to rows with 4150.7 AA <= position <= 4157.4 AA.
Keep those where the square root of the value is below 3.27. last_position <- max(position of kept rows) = 4156.90 AA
